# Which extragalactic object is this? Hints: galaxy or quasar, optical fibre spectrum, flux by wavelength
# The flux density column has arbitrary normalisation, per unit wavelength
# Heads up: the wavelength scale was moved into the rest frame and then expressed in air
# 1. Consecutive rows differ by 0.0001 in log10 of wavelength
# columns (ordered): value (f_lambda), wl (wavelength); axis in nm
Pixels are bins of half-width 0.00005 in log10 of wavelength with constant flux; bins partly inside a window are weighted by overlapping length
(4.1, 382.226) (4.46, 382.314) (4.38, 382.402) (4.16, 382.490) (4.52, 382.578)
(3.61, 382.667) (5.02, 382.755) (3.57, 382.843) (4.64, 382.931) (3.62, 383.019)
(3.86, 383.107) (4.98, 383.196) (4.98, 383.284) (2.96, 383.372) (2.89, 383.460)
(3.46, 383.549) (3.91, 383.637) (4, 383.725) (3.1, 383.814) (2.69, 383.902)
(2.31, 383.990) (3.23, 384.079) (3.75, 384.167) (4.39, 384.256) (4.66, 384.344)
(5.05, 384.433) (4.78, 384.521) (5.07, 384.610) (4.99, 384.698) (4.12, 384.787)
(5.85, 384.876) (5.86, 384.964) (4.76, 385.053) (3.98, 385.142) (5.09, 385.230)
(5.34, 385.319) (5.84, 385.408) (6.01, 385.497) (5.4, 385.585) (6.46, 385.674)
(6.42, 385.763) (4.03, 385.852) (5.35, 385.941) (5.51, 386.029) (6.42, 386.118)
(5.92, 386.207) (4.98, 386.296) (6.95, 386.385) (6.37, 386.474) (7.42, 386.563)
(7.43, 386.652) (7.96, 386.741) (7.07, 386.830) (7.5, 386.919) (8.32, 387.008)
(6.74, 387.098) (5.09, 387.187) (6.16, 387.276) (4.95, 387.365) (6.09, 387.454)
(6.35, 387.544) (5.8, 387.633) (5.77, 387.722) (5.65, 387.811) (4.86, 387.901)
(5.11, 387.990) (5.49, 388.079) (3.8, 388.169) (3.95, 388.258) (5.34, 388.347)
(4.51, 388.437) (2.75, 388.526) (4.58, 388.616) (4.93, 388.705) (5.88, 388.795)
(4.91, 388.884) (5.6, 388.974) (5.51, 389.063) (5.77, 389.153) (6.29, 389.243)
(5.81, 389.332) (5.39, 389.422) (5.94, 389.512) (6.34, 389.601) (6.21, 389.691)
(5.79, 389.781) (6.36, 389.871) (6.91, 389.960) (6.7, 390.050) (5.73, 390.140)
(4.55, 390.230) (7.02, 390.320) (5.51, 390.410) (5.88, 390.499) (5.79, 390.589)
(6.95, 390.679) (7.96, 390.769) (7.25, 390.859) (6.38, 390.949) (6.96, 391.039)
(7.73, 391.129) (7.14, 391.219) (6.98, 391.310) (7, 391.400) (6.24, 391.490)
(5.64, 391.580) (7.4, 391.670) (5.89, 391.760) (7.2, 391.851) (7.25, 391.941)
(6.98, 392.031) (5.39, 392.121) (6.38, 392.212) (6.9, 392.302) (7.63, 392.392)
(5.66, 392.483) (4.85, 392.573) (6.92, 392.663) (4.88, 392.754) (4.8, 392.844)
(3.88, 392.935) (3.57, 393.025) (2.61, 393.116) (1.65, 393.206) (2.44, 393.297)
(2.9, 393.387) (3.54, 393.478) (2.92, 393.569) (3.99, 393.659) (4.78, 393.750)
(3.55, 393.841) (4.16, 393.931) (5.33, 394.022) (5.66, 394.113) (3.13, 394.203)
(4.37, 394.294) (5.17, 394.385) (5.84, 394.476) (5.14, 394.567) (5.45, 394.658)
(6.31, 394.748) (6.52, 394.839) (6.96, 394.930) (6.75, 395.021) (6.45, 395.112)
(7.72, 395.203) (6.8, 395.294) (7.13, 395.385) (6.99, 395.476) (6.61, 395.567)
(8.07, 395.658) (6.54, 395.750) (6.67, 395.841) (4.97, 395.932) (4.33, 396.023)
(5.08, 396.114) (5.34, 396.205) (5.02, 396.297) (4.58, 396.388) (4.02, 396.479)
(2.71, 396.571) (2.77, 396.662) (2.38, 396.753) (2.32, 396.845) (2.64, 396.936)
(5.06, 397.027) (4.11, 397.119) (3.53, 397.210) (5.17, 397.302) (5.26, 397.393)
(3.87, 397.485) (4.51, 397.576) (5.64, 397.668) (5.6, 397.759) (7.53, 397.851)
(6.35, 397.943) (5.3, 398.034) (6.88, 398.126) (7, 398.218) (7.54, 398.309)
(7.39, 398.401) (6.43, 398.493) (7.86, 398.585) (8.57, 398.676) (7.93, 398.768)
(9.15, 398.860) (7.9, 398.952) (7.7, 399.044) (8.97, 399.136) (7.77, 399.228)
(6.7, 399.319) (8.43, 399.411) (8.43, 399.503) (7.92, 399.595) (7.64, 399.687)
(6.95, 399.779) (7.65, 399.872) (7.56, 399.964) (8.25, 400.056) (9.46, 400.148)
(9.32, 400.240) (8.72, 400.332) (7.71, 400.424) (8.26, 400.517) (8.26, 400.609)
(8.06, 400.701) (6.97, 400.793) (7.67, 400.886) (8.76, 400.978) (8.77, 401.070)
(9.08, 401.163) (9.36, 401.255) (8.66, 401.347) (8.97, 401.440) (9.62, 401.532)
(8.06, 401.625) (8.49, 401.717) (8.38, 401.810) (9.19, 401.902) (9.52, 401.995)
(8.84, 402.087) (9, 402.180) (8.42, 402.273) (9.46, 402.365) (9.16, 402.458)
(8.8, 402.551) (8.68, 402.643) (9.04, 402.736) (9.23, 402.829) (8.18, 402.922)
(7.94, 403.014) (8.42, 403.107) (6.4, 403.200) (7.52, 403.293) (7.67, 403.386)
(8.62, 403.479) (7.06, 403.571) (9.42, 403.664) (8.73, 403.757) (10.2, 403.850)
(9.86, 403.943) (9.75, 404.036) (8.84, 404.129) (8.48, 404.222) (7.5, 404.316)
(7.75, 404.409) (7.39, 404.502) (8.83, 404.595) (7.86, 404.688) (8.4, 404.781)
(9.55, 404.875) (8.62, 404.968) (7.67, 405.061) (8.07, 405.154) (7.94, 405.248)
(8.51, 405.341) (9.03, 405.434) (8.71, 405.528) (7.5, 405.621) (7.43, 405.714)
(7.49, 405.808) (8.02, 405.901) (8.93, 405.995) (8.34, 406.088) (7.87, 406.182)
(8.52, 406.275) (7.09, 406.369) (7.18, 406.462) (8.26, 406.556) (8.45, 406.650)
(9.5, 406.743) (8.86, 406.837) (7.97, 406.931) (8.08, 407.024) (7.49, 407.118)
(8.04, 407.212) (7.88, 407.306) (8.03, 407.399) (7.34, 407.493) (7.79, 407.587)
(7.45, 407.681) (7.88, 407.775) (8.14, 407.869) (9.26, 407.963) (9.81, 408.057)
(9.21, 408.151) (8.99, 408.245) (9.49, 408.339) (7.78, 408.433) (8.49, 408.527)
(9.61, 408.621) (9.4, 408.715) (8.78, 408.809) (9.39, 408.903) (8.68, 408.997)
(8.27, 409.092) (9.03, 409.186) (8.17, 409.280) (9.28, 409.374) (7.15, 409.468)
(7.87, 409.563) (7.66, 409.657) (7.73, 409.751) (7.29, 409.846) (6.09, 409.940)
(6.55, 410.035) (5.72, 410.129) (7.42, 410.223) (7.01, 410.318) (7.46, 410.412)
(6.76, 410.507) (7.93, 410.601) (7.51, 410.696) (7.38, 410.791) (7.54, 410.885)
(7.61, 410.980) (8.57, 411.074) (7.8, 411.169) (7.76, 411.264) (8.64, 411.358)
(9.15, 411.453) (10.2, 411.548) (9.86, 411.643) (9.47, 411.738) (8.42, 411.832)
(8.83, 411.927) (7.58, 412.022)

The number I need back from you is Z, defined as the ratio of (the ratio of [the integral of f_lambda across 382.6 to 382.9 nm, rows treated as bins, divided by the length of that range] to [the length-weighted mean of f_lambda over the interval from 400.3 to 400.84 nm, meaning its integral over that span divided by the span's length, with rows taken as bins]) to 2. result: 0.26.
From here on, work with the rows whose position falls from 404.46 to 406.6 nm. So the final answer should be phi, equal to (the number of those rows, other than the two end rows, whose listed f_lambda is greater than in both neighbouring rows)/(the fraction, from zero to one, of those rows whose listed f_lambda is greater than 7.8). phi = 9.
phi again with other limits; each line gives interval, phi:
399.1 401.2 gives 3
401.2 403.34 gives 8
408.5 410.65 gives 17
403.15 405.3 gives 11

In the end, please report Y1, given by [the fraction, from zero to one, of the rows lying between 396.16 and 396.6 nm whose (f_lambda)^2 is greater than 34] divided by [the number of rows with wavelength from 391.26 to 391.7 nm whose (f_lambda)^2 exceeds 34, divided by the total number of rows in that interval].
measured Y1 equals 0.0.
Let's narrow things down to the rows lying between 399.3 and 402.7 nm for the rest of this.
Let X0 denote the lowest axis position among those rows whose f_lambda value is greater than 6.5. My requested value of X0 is 399.319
